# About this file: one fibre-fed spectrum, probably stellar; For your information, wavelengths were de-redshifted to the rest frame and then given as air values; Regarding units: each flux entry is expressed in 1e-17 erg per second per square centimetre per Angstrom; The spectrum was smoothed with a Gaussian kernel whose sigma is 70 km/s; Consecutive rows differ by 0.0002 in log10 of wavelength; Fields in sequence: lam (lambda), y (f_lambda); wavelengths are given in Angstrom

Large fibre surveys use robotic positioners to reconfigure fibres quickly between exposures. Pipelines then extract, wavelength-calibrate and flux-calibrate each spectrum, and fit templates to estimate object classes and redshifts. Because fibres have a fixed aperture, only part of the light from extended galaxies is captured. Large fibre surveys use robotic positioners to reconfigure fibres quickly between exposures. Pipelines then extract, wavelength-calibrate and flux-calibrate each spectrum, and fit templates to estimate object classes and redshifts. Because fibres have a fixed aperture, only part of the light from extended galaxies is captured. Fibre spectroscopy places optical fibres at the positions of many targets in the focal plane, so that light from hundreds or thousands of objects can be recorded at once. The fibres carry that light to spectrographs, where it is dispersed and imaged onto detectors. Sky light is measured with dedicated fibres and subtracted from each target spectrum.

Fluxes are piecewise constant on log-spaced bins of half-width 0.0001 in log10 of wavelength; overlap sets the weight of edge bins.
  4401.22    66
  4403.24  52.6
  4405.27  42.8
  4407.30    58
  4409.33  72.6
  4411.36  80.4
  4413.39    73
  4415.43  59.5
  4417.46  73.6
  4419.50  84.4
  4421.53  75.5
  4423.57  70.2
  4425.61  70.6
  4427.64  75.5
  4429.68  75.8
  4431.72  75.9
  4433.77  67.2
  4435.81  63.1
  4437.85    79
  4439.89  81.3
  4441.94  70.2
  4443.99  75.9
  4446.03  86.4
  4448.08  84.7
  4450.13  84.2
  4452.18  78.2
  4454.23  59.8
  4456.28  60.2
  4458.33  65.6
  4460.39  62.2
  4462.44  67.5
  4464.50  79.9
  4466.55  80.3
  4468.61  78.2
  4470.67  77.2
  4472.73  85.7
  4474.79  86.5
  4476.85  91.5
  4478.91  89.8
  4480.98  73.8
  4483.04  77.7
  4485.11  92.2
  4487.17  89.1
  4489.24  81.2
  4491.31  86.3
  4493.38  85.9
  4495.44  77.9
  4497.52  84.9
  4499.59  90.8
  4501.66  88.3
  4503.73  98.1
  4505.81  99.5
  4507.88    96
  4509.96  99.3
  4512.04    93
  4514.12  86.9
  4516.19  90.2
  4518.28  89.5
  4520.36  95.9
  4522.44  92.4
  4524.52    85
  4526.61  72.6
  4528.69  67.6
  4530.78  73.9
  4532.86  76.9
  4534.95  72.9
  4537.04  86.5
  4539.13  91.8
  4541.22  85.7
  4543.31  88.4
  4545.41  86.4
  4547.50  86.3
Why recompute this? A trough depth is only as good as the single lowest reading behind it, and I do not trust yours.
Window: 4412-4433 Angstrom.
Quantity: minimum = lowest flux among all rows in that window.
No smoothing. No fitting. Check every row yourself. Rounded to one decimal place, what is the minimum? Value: 59.5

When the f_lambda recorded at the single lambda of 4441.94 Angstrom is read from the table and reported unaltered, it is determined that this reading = 70.2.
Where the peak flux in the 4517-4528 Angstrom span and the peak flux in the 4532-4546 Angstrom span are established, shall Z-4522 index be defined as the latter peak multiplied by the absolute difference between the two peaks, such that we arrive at 376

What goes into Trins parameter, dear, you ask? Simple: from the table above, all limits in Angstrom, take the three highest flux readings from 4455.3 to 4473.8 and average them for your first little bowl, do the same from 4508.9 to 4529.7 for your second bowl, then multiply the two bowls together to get 7874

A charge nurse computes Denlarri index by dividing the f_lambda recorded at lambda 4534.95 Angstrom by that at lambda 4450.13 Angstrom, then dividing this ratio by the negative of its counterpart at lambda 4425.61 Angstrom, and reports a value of -0.0123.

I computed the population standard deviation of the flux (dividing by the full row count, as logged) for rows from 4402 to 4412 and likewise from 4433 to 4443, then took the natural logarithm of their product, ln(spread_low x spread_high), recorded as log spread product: 4.55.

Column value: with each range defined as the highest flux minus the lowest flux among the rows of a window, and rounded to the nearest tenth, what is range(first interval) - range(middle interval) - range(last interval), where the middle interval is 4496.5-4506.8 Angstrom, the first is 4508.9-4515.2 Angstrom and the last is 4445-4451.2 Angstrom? -4.4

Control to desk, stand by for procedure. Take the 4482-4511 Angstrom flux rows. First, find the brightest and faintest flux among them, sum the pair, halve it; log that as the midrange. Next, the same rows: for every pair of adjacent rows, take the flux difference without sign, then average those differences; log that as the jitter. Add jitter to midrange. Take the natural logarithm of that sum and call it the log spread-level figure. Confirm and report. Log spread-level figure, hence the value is 4.55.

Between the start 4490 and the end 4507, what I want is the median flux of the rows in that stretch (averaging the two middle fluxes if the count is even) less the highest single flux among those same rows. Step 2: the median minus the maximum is -12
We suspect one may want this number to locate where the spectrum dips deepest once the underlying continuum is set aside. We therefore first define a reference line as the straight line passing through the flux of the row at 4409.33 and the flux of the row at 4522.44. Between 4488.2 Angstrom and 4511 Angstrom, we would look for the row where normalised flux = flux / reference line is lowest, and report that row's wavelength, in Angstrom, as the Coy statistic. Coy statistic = 4495.44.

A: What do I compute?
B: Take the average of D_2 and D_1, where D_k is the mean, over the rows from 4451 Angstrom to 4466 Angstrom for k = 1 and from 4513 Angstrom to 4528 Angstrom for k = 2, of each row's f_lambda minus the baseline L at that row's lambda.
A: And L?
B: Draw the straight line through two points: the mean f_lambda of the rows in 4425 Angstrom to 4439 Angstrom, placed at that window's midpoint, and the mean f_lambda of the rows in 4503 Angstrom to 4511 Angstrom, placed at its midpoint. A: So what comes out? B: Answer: -15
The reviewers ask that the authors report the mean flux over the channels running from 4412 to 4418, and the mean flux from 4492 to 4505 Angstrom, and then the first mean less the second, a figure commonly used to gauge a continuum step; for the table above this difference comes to -19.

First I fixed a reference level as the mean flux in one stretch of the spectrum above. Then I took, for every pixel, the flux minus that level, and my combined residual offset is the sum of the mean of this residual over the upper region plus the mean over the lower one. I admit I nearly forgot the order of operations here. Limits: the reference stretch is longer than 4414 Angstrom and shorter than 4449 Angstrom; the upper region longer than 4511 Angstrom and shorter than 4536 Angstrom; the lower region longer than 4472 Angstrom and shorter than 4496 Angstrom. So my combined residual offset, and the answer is 19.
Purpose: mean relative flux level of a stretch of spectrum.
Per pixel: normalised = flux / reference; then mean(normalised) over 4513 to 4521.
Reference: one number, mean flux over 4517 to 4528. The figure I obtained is 1.04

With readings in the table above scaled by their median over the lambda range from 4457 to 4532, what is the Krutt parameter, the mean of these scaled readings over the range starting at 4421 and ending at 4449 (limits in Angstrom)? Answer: 0.872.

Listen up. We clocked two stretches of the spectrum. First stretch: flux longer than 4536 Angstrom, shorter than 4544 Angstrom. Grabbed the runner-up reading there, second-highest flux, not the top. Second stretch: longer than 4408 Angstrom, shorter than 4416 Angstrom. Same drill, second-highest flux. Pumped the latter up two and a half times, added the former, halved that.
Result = 135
